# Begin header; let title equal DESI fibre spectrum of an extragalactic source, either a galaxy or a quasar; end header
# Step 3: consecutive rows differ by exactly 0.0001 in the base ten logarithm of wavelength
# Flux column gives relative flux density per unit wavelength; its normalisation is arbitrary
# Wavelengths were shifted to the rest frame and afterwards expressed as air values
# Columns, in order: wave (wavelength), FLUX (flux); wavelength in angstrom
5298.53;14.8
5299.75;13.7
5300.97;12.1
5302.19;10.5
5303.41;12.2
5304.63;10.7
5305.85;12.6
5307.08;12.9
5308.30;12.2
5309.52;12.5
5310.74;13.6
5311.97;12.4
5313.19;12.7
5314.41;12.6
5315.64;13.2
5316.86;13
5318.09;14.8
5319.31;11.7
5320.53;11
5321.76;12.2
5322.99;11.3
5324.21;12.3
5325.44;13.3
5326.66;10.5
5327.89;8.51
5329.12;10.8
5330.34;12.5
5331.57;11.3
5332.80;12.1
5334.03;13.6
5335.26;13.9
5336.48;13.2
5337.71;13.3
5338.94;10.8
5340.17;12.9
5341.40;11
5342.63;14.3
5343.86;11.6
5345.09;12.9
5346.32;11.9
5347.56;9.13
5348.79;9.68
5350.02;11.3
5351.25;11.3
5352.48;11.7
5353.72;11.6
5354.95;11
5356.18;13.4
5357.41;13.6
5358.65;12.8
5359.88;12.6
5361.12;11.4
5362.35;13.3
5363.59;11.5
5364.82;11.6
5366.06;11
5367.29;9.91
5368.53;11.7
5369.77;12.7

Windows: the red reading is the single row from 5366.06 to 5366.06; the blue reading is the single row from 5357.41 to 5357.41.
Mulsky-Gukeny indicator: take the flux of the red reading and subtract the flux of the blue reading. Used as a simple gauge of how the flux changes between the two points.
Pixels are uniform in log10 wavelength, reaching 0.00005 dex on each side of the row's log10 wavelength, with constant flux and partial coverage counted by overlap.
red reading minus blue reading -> -2.6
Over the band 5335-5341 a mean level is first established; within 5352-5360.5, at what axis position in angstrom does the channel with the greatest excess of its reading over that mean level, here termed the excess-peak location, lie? 5357.41 angstrom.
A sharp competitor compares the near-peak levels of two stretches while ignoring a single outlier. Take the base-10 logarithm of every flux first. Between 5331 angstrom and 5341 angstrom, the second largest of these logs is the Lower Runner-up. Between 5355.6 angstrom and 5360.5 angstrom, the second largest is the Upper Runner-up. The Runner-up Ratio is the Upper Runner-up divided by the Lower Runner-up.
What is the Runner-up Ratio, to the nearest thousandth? 0.994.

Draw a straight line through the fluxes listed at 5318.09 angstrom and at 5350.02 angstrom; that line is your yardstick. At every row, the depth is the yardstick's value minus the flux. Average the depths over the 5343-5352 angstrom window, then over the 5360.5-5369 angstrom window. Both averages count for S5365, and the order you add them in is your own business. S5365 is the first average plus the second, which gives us -1.4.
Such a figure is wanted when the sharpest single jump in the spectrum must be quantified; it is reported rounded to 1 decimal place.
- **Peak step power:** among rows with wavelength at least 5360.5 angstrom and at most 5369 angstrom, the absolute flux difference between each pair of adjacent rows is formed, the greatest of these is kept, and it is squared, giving 3.6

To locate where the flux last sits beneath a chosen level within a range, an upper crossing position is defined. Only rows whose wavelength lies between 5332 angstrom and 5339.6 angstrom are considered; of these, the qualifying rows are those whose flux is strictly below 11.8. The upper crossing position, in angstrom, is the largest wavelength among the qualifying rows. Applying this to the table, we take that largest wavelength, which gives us 5338.94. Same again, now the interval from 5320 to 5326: 5322.99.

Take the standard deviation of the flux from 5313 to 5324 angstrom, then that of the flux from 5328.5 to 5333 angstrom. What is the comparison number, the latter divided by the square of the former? 0.6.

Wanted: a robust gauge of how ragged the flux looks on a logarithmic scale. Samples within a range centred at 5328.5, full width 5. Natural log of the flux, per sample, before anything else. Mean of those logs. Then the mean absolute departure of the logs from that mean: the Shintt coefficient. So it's 0.10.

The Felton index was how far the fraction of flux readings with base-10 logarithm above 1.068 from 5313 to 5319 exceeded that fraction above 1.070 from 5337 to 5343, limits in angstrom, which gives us 0.40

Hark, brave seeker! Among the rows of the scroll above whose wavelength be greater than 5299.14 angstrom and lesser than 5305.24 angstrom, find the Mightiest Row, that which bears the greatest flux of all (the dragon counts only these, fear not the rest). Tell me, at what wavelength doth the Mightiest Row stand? 5299.75 angstrom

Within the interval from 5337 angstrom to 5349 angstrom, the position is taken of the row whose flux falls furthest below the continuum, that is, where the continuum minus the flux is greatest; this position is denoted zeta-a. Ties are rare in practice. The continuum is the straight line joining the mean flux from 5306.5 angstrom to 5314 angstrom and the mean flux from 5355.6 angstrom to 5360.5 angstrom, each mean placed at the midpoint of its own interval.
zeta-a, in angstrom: 5347.56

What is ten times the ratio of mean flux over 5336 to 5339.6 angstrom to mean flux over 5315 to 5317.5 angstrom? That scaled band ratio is 9.5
